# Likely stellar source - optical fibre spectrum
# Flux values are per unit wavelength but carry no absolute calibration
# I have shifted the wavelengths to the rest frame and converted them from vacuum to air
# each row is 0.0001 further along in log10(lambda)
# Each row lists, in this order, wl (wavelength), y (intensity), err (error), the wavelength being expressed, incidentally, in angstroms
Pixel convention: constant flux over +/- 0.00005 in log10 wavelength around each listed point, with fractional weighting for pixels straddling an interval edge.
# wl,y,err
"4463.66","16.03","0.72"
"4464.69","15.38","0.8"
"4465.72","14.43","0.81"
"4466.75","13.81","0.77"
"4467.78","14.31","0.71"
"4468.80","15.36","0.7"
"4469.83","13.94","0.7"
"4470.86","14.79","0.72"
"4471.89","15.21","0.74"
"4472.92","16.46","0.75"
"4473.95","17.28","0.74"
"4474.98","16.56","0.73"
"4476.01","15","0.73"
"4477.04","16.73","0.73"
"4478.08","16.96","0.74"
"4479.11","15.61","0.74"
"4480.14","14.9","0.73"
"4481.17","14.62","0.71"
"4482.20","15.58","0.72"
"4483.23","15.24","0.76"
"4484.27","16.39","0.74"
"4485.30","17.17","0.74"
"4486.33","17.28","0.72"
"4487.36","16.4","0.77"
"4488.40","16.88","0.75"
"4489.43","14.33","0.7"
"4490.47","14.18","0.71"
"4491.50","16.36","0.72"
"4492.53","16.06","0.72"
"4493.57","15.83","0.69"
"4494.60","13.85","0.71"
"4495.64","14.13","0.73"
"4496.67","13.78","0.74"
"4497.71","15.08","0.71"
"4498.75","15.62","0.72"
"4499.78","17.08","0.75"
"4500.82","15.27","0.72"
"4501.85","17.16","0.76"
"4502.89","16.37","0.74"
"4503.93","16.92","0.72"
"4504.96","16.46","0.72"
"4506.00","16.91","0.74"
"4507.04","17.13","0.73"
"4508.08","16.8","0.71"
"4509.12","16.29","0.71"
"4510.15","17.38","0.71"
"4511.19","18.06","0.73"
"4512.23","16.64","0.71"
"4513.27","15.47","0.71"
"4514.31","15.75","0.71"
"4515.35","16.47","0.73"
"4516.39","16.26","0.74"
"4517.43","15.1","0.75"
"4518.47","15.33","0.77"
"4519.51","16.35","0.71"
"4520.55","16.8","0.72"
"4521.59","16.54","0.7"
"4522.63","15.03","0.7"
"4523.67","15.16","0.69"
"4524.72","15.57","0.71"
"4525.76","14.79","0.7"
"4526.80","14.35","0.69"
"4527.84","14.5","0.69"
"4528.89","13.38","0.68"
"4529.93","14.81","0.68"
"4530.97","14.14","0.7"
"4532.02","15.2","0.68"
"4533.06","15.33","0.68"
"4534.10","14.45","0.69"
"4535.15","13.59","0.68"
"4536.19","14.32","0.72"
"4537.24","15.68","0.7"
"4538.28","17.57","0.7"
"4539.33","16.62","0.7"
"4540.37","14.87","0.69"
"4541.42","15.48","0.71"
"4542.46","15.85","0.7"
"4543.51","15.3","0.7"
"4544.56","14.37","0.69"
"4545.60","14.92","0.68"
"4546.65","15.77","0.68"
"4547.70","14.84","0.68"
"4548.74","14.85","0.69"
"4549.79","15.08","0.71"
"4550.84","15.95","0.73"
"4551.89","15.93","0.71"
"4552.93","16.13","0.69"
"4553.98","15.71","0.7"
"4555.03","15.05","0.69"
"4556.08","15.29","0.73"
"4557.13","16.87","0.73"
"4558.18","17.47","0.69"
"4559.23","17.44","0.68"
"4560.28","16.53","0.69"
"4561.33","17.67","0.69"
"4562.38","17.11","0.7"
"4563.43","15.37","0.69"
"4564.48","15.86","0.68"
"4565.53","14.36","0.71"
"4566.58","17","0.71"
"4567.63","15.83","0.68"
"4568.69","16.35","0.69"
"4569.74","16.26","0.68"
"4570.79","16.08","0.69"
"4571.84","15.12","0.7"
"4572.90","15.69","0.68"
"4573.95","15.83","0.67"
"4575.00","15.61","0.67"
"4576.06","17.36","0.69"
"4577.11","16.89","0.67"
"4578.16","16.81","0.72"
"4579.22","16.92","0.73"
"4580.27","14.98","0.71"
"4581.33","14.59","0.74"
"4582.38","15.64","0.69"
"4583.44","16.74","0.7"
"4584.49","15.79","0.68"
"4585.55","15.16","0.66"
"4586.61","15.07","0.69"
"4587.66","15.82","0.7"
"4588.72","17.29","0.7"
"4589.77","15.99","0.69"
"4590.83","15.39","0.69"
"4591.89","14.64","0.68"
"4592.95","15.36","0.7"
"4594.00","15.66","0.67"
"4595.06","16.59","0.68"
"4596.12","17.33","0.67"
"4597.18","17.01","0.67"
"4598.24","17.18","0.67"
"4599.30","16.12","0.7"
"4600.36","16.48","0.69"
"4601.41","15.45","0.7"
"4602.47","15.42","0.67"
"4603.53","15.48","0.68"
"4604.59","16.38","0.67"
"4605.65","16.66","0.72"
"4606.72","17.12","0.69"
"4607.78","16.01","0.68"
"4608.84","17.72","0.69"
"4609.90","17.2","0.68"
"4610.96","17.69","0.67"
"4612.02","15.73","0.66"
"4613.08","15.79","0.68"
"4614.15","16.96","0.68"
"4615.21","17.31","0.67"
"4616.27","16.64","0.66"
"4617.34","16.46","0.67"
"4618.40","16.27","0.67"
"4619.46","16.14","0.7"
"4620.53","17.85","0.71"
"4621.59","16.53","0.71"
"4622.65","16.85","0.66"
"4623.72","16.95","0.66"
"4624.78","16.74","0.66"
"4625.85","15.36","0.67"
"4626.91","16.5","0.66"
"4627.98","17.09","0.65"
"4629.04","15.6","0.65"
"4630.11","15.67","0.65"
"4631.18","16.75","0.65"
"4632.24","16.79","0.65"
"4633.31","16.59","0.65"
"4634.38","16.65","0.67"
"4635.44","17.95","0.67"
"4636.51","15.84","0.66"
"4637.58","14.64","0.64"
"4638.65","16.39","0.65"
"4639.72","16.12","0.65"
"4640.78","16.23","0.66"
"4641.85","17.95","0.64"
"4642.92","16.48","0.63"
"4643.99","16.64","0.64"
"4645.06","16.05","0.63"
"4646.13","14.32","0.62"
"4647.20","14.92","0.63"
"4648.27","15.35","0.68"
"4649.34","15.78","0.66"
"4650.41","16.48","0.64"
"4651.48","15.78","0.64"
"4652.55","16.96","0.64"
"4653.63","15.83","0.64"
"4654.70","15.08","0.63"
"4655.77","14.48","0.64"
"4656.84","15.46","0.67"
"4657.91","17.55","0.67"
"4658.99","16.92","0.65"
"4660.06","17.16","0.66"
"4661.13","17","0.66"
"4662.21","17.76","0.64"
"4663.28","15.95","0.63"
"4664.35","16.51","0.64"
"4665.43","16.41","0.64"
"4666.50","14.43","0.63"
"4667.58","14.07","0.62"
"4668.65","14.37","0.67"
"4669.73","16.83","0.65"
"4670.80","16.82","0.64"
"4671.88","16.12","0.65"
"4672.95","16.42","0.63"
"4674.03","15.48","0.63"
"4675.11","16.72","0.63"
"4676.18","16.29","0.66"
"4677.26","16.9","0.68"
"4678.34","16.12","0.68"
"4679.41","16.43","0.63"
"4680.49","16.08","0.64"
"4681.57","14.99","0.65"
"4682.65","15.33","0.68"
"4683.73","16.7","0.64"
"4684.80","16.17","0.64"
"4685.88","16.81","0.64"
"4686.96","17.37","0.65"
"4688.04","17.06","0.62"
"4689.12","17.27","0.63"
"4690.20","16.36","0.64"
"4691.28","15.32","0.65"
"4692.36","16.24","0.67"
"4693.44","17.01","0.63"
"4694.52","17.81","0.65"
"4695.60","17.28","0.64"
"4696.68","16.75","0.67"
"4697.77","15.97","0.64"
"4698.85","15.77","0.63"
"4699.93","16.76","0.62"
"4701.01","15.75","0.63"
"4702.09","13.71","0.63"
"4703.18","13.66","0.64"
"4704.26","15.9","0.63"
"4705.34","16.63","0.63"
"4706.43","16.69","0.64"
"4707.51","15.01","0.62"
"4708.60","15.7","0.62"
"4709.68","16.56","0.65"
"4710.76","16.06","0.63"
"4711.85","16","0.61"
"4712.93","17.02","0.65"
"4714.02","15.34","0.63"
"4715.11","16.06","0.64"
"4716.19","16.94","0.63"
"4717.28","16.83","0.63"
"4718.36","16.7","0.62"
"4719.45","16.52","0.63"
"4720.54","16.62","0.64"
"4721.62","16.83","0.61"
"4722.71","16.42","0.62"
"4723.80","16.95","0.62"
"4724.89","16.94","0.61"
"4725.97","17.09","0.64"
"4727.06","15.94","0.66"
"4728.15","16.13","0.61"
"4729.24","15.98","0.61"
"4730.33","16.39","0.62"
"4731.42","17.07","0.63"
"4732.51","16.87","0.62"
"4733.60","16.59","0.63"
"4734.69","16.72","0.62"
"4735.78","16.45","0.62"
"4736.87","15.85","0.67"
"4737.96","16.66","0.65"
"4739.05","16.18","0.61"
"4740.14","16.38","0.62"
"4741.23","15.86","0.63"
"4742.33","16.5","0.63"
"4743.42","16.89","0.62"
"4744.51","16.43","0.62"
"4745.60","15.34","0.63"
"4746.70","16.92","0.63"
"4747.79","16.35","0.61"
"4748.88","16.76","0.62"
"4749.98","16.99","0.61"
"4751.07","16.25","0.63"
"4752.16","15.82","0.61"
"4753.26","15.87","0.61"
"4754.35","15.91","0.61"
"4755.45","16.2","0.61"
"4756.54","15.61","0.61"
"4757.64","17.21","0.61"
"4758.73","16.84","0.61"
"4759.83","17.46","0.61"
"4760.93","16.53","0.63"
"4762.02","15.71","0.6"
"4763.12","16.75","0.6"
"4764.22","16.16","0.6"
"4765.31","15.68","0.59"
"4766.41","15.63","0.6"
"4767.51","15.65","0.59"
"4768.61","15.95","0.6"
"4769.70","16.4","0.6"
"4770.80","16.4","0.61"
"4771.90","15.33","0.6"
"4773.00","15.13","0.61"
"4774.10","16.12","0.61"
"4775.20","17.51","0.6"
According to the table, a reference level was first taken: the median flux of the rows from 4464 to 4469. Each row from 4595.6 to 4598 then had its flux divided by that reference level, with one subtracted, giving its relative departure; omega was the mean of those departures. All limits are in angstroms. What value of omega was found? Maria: 0.19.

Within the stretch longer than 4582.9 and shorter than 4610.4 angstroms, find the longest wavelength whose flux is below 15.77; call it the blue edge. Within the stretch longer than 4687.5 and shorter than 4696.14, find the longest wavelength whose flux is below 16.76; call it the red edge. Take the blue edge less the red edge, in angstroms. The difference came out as -88.8 angstroms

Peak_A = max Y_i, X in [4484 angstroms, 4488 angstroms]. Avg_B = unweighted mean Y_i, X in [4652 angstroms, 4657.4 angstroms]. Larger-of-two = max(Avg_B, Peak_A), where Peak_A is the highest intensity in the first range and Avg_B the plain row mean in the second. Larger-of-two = 17.28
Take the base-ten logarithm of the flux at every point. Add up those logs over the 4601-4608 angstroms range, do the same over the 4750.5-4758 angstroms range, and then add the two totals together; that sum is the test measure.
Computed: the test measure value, 16.89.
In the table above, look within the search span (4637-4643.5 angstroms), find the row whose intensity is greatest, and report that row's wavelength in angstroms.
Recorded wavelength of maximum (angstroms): 4641.85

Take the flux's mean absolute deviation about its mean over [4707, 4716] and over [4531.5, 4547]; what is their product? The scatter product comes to 0.33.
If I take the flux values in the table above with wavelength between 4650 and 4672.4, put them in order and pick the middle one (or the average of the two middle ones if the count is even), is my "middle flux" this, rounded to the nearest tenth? 16.4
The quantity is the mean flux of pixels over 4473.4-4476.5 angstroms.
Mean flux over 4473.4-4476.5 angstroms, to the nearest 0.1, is 16.3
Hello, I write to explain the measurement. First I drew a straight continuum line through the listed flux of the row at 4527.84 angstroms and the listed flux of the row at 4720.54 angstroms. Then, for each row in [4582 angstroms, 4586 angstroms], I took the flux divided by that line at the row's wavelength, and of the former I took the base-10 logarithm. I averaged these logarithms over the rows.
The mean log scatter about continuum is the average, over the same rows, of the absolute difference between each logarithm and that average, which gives 0.012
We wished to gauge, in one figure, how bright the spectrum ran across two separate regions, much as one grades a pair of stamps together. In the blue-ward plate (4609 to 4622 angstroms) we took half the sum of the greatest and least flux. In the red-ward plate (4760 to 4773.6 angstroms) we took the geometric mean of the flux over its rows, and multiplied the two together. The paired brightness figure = 268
